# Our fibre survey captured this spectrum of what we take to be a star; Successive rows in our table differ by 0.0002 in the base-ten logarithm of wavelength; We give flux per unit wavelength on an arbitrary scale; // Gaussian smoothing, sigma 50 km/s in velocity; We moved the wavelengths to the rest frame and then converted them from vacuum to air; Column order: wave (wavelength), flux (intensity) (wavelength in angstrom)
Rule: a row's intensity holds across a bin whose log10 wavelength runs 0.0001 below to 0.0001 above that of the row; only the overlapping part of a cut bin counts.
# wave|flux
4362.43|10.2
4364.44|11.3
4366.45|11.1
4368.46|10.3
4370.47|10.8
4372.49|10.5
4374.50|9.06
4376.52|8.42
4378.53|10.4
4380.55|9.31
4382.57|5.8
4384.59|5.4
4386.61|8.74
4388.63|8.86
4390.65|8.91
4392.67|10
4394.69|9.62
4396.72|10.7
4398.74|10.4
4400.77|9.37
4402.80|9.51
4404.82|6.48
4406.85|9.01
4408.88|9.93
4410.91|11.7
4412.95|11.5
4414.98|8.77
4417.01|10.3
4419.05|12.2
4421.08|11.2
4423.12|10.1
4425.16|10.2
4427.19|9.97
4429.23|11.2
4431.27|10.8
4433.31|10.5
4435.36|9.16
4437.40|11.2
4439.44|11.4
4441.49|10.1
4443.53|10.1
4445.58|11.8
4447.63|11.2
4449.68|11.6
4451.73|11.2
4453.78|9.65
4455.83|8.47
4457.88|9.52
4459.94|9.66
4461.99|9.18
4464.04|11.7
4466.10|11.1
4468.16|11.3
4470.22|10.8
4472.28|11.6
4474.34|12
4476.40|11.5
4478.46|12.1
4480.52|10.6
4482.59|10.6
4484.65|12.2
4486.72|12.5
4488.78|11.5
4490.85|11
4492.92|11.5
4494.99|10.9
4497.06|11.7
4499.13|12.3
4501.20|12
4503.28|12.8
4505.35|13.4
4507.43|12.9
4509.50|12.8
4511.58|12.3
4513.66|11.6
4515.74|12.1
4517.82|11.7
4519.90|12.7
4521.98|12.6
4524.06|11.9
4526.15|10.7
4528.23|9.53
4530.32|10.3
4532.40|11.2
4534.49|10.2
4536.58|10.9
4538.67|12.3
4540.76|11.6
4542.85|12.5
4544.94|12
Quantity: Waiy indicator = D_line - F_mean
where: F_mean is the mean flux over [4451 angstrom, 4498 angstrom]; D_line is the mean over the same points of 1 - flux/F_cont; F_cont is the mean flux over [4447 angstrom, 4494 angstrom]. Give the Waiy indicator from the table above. -11.0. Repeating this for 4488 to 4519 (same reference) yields -12.1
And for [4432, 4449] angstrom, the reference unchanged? -10.7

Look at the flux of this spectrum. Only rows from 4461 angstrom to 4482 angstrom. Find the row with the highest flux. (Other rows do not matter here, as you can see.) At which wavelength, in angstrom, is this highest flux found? 4478.46 angstrom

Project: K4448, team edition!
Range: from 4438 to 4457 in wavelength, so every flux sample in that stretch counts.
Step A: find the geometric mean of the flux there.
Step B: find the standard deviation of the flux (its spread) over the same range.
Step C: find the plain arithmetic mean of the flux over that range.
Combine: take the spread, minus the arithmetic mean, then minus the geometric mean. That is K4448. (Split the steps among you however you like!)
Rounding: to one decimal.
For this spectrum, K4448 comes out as -20.1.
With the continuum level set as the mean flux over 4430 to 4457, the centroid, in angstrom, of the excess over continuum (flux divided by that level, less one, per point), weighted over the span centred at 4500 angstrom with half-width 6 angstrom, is 4501.8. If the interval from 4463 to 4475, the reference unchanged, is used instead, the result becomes 4469.7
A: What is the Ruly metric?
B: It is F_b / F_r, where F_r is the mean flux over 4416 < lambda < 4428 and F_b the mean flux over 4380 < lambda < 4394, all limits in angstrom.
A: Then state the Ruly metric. 0.76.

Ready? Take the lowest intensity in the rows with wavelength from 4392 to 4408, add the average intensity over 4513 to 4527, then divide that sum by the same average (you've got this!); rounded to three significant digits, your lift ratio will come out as 1.54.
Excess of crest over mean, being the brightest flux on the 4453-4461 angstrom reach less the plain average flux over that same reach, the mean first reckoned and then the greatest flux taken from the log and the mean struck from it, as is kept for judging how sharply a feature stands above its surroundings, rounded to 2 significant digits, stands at 0.34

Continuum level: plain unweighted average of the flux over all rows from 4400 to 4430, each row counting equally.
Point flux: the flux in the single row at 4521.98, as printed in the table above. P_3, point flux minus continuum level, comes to 2.5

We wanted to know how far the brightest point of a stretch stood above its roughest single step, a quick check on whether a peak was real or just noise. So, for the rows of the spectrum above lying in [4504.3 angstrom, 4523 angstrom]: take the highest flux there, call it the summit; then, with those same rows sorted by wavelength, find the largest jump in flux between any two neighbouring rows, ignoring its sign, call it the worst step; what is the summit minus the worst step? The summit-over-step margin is 12.4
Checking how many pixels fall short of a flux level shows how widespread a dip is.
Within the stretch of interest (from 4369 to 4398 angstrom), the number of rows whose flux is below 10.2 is 10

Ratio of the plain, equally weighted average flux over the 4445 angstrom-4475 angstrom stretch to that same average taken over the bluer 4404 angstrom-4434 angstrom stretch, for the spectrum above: 1.04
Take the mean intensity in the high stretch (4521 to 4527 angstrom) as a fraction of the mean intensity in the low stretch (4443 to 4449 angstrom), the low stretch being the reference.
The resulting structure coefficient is 1.06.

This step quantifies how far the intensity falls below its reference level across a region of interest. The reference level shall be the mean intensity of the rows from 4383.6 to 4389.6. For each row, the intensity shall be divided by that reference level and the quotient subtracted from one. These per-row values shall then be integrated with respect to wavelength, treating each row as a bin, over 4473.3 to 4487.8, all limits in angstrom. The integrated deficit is -7.5 angstrom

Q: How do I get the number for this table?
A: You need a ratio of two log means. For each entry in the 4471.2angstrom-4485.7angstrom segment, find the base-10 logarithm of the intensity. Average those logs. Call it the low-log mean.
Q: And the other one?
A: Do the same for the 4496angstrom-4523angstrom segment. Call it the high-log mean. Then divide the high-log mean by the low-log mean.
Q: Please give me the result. 1.03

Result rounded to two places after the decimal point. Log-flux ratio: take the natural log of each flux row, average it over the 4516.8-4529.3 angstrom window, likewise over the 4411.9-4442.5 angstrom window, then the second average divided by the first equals 0.97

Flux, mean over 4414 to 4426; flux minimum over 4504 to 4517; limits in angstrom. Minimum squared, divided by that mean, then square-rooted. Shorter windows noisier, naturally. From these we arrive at 3.59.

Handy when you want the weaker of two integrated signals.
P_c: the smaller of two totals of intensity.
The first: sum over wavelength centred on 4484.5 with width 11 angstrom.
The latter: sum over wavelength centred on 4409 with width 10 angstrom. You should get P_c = 49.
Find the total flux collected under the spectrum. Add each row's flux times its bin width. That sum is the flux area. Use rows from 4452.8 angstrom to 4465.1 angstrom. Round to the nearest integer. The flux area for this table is 119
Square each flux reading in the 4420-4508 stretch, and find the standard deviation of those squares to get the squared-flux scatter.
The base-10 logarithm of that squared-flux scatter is 1.37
